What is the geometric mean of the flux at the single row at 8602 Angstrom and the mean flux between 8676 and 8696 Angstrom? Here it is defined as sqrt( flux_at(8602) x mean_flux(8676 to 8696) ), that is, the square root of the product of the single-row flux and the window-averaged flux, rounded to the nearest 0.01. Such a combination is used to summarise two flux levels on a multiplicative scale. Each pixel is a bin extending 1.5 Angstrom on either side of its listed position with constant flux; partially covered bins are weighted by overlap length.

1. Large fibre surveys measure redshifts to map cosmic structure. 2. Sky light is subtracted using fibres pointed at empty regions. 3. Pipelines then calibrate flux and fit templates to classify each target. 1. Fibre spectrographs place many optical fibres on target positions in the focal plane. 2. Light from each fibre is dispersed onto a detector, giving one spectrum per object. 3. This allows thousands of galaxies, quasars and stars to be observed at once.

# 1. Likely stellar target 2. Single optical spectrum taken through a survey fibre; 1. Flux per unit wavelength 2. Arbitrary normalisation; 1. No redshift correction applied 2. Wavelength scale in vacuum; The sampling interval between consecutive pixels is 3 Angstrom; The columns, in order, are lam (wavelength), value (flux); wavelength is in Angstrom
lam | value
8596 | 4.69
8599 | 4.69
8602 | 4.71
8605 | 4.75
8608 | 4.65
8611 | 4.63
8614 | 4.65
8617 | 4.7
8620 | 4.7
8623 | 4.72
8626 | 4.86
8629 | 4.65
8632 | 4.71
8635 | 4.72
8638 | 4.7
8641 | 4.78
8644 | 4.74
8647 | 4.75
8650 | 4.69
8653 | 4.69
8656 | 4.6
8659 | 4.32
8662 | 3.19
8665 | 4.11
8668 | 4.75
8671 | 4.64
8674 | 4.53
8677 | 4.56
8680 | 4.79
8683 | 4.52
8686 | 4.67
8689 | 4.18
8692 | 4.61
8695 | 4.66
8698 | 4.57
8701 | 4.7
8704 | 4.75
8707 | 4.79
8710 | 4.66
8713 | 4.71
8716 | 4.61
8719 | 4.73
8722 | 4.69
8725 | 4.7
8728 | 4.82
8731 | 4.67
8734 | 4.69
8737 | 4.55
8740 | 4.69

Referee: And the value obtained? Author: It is 4.64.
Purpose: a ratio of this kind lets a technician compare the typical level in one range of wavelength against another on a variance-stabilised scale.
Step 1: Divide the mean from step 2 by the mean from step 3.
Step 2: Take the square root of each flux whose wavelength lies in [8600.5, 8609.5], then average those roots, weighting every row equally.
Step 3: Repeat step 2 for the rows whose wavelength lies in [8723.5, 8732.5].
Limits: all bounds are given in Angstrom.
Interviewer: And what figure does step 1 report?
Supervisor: 1.00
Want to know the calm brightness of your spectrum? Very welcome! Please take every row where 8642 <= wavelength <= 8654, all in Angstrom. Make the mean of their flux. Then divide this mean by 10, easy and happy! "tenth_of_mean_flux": 0.472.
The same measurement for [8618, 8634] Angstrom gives 0.473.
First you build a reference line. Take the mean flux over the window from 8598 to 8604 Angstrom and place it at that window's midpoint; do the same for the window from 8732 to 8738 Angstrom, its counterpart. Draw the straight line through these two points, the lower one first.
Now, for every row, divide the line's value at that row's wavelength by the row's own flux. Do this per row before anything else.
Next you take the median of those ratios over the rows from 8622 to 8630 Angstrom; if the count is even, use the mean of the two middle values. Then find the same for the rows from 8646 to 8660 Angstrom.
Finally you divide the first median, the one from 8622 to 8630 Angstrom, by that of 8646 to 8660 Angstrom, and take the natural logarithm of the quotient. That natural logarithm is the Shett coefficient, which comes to -0.003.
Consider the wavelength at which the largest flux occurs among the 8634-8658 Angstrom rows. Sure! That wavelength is 8641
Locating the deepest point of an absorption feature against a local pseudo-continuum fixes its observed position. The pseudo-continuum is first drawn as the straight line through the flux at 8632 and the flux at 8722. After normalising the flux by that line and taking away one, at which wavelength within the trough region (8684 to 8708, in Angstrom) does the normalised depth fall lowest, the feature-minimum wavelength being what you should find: 8689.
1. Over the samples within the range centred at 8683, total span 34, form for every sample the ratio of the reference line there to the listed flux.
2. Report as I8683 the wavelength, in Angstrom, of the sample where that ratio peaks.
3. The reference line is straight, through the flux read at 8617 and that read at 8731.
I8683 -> 8689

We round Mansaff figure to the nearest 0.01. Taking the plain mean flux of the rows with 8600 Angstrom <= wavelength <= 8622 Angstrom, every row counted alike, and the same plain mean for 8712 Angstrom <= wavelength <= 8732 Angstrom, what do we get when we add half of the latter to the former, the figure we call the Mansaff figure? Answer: 7.04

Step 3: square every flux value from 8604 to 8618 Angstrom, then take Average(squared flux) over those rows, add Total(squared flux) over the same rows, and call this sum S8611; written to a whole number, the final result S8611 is 131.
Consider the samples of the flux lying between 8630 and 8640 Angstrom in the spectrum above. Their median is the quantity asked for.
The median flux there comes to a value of 4.71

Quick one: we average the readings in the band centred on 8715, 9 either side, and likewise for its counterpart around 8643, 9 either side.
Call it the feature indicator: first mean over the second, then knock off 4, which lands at -3.01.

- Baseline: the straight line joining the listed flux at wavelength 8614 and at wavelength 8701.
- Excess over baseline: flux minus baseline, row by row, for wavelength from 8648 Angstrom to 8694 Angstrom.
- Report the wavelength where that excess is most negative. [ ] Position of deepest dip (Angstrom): 8662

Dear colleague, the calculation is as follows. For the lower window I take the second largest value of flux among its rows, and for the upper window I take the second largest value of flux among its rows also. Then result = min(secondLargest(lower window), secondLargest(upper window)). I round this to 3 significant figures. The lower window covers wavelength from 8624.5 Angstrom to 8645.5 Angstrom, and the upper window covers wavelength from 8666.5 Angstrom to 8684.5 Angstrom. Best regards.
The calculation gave 4.75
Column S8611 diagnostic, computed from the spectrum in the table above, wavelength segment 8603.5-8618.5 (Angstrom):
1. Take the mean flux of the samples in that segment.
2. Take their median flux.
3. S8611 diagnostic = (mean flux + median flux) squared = 87.0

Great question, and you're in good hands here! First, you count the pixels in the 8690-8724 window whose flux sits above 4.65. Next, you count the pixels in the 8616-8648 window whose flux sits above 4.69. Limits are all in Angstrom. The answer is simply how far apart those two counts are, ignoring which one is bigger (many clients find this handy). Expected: 2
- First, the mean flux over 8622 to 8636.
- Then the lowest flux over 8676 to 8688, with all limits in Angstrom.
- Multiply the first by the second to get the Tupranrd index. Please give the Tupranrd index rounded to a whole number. 21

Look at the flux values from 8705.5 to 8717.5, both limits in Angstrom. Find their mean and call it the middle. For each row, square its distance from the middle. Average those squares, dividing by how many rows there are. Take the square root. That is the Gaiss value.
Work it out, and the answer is 0.066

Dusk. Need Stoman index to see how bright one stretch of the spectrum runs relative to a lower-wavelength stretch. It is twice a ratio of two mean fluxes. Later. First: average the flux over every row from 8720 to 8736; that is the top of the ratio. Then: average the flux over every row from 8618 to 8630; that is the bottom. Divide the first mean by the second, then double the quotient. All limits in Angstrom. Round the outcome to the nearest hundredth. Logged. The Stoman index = 1.99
